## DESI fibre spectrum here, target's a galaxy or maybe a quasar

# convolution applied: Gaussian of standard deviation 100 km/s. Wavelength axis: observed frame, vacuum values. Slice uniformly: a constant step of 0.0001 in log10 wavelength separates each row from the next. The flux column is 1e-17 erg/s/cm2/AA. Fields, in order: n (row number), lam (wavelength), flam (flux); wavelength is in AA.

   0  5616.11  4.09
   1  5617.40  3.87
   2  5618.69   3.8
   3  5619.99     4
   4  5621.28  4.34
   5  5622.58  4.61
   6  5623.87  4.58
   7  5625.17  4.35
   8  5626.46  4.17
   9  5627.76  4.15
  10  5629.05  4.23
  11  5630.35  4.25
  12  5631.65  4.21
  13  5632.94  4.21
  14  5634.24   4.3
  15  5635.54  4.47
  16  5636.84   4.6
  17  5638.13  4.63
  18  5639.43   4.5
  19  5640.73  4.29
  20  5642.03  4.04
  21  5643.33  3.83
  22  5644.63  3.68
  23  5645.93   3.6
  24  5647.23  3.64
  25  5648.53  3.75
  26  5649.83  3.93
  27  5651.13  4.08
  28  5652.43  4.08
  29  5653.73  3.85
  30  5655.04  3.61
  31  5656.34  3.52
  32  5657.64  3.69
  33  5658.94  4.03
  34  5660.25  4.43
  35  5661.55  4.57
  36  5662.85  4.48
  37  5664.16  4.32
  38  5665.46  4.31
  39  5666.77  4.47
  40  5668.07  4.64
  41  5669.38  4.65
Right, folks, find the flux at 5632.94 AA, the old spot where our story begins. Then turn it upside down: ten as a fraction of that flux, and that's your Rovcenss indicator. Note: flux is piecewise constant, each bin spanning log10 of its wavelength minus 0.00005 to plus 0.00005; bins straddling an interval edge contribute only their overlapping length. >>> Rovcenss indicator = 2.38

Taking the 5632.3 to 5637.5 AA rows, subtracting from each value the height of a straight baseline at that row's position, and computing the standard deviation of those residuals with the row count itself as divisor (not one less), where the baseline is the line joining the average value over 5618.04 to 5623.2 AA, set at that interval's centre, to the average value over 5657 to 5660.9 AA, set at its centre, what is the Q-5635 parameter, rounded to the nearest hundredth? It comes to 0.16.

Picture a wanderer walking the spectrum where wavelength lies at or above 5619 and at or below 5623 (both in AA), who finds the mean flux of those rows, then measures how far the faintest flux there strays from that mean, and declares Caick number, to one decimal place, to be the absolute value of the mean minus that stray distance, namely 4.0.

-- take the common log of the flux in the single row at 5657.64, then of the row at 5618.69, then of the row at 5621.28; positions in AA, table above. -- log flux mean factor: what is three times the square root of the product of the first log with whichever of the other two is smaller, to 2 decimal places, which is 1.72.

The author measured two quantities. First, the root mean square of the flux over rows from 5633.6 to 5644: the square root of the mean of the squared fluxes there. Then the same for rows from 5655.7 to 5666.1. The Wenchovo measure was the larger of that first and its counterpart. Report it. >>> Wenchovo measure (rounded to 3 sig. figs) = 4.34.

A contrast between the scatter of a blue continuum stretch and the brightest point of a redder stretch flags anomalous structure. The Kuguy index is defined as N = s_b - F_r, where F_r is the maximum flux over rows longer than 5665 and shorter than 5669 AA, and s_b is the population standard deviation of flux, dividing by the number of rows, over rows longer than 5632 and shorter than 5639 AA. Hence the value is -4.48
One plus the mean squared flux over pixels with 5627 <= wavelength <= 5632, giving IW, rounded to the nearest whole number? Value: 19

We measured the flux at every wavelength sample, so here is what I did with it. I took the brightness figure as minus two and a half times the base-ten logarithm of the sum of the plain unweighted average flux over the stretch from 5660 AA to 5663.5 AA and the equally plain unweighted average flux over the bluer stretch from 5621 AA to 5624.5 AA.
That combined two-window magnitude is -2.39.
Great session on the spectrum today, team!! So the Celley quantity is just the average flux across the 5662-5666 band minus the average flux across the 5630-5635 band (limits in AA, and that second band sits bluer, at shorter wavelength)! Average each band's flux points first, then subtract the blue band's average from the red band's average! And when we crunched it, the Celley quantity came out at 0.1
